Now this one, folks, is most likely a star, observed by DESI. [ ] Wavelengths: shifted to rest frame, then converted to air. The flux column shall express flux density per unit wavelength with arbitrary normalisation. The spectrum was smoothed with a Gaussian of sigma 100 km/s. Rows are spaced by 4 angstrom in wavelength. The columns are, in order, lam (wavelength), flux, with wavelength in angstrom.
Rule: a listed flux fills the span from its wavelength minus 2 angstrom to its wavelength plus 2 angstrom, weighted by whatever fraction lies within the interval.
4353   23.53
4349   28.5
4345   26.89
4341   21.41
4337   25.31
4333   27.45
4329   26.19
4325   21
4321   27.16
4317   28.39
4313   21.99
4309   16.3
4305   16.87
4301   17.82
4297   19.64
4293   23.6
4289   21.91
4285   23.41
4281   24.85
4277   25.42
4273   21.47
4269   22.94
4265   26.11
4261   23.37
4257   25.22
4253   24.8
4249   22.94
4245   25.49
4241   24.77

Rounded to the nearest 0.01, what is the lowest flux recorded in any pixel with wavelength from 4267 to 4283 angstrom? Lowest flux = 21.47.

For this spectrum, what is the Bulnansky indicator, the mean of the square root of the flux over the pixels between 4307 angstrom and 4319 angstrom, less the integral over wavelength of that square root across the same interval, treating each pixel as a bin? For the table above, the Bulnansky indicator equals -51.5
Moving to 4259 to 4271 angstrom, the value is -54.0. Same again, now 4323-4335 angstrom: -54.8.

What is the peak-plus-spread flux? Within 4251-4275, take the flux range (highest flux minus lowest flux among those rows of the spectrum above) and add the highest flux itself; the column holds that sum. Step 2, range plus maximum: 31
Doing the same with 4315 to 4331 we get 36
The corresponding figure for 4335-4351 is 36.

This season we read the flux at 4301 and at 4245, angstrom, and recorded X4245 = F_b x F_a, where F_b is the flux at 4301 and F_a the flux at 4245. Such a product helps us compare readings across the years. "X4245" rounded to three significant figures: 454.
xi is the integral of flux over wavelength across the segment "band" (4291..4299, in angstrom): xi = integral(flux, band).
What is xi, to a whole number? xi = 173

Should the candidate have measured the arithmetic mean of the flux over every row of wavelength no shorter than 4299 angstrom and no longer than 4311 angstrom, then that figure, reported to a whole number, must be 17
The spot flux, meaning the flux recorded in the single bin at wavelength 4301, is 17.82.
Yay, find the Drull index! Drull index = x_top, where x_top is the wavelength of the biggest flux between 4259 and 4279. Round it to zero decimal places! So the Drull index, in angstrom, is 4265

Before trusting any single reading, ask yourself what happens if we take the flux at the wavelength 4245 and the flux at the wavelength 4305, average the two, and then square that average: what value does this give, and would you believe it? 449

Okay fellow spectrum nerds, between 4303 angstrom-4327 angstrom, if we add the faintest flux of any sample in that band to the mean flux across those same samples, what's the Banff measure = 38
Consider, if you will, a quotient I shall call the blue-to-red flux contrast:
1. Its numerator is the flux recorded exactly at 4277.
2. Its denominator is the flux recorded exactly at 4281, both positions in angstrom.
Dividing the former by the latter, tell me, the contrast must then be 1.02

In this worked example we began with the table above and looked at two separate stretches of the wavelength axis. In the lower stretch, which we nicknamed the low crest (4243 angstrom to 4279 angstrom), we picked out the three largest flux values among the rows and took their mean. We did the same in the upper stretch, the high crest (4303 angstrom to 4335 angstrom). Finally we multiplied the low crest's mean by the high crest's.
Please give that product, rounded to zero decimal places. 710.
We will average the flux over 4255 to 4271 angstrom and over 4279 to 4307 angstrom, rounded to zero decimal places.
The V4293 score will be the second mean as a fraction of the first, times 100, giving 87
